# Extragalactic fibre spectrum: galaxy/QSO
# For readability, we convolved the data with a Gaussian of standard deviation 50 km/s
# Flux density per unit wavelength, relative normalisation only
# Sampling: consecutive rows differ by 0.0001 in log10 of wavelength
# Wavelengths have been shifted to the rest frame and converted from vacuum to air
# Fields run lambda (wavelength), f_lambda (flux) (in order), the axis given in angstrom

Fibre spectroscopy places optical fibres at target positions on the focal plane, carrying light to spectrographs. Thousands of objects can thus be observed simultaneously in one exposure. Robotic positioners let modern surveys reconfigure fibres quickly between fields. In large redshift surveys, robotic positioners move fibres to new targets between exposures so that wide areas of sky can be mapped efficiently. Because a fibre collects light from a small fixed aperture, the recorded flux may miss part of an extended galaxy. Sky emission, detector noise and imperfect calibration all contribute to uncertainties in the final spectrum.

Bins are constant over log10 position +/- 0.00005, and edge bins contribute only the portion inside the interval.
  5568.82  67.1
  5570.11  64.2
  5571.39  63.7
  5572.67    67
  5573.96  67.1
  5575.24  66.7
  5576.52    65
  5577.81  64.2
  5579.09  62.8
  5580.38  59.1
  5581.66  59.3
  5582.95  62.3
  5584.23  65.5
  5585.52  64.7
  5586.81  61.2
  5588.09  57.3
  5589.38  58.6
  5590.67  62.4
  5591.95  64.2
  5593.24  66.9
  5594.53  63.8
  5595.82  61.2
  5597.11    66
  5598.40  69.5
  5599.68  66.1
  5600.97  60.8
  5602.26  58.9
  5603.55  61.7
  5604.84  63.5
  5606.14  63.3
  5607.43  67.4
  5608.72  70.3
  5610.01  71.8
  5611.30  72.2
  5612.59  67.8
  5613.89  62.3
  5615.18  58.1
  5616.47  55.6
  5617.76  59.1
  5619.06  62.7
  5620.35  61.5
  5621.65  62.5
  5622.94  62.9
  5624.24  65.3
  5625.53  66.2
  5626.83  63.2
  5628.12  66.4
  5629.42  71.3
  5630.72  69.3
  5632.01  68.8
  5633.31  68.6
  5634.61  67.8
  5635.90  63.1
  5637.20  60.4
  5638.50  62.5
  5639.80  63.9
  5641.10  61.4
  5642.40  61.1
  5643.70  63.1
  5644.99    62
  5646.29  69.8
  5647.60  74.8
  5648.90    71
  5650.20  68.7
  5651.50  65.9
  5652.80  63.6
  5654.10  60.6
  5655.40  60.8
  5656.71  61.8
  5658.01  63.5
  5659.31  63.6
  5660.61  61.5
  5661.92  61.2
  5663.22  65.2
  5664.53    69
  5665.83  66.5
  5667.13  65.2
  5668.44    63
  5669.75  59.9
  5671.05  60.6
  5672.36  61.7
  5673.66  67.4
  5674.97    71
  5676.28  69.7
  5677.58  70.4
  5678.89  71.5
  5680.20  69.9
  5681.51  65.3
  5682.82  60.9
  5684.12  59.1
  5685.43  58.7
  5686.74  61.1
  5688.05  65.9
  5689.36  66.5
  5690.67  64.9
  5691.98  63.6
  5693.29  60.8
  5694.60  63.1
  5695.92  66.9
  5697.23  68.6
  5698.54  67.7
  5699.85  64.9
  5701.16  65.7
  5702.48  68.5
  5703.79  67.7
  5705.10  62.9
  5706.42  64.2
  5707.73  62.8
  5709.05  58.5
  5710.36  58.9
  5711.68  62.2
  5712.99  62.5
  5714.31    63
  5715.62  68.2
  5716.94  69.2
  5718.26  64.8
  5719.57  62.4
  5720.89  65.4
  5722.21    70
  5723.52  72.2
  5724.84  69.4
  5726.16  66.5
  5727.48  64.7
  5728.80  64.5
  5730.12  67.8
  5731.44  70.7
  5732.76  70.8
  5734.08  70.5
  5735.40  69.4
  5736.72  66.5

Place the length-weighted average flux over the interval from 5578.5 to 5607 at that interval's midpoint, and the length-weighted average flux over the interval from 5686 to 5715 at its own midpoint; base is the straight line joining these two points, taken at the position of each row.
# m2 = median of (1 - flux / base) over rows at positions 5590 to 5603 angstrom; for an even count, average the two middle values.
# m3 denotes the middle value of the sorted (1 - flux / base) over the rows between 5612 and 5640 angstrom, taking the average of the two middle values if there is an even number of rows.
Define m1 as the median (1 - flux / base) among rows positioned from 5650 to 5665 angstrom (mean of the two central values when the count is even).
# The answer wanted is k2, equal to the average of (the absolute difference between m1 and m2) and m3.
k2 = 0.011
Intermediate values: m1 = 0.000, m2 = -0.020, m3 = 0.001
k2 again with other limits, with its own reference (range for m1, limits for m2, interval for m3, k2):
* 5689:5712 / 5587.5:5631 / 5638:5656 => 0.002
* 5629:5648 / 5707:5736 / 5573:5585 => -0.006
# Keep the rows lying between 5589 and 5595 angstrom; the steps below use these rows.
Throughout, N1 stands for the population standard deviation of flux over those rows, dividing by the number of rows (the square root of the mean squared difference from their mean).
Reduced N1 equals 2.71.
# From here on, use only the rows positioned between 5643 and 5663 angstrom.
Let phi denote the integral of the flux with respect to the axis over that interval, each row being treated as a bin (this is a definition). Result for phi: 1296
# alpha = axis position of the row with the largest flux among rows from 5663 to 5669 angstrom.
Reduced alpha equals 5664.53 angstrom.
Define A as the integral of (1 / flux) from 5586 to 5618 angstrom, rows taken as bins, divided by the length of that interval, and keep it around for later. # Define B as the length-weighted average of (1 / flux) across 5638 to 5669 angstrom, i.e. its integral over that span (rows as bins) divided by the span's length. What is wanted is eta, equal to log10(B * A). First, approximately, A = 0.0158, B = 0.0155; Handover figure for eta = -3.61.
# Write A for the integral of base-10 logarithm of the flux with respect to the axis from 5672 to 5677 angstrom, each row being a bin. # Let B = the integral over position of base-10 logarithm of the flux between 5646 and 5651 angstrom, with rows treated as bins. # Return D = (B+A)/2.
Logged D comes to 9.2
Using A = 9.2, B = 9.2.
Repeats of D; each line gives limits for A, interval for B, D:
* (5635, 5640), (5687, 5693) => 9.9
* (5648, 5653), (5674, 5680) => 10.1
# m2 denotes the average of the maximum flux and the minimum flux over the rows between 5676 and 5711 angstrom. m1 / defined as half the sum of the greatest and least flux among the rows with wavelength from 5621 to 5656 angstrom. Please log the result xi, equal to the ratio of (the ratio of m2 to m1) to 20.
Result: 0.048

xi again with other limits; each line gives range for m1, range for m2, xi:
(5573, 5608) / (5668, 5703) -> 0.051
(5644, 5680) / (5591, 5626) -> 0.047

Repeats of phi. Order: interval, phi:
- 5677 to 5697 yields 1292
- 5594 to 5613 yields 1247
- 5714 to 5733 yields 1279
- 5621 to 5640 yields 1245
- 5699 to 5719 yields 1286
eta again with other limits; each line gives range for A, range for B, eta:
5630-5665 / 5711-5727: -3.63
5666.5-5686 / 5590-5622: -3.62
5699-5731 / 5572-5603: -3.61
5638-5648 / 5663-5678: -3.63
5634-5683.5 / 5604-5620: -3.62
